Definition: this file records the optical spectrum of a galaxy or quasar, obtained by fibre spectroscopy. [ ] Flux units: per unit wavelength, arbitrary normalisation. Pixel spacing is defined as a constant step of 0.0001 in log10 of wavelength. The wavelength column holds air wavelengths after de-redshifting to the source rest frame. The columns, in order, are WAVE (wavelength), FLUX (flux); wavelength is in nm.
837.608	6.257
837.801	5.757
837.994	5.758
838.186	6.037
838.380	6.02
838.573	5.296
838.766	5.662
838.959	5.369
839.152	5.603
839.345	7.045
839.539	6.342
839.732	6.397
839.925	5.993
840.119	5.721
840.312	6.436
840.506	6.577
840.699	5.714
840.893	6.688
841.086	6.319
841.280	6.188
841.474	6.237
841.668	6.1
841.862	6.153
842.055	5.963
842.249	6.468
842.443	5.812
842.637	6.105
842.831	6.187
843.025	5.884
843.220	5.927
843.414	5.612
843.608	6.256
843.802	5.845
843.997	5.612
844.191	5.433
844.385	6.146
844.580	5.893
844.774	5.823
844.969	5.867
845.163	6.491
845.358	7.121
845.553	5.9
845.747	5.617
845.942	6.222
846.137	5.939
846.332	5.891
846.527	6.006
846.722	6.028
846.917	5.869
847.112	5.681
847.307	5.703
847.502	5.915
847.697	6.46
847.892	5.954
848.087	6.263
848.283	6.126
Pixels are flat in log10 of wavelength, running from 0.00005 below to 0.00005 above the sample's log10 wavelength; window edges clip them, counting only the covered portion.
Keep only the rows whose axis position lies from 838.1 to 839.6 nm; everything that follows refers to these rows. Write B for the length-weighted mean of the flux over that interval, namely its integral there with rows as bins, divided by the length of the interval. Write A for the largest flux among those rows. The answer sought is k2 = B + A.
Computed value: 13.0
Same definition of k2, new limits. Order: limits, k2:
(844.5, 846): 13.2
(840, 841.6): 12.9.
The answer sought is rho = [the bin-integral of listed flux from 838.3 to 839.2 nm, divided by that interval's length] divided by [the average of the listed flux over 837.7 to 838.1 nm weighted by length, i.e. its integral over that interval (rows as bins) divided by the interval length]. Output 0.97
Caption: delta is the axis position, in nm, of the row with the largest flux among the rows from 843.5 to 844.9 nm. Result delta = 843.608 nm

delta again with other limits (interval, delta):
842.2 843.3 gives 842.249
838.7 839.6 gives 839.345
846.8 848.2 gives 847.697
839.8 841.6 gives 840.893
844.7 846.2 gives 845.358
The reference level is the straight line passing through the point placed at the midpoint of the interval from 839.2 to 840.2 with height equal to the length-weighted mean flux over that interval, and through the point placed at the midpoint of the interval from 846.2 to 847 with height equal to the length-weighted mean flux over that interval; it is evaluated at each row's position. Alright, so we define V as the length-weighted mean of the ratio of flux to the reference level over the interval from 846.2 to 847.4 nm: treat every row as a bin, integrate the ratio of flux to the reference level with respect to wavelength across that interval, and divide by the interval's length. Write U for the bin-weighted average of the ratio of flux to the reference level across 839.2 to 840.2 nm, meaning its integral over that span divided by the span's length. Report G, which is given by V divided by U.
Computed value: 0.99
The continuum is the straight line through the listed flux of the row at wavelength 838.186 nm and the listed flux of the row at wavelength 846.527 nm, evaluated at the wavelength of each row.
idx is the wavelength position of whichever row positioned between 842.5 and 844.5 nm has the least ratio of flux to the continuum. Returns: 844.191 nm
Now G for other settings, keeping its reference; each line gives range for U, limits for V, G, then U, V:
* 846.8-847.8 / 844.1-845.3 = 0.99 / 1.00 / 0.991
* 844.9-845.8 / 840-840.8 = 0.94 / 1.04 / 0.979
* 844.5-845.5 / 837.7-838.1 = 0.88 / 1.03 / 0.909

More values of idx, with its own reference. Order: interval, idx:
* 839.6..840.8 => 840.699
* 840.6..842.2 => 840.699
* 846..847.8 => 847.112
